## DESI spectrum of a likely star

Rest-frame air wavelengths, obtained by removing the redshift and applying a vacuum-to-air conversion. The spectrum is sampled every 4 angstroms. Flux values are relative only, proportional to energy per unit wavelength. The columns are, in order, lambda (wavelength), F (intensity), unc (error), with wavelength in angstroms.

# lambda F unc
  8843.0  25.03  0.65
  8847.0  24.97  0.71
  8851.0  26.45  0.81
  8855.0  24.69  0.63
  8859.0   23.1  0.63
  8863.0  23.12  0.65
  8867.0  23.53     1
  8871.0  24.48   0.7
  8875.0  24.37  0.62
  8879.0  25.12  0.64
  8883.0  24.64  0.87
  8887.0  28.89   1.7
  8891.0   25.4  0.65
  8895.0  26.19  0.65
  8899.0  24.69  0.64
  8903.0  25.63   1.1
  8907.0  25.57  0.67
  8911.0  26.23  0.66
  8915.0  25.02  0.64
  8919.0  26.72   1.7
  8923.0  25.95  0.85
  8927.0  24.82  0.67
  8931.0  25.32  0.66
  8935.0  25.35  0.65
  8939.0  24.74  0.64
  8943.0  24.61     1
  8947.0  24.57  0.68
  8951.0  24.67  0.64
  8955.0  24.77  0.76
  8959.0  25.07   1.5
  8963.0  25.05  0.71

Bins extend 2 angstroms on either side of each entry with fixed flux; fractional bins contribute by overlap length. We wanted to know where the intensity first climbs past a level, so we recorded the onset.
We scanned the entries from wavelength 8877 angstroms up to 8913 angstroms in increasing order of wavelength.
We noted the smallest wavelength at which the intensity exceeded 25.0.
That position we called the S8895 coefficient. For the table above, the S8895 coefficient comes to 8879.0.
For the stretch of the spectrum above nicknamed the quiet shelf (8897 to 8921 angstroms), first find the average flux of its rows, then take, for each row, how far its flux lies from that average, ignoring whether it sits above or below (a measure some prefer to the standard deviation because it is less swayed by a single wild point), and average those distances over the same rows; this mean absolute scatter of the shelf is 0.55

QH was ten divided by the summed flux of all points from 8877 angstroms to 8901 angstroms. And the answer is 0.0645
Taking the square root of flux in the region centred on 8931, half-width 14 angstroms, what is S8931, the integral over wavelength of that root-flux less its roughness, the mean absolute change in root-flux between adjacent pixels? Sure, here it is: 141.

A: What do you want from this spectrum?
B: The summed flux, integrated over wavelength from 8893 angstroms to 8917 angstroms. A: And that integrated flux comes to 613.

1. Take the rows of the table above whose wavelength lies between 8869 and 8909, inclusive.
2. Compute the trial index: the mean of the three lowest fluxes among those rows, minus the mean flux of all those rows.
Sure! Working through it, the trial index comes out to -1.0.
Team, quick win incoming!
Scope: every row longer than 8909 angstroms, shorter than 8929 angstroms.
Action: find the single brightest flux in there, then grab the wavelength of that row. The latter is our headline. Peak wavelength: 8919.0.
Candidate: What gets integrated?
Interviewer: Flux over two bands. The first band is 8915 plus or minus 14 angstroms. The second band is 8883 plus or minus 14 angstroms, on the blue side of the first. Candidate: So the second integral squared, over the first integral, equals 713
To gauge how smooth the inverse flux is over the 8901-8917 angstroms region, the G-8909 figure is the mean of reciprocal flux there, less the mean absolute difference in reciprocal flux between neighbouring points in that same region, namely 0.0381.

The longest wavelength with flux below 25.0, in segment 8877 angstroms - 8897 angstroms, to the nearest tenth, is 8883.0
